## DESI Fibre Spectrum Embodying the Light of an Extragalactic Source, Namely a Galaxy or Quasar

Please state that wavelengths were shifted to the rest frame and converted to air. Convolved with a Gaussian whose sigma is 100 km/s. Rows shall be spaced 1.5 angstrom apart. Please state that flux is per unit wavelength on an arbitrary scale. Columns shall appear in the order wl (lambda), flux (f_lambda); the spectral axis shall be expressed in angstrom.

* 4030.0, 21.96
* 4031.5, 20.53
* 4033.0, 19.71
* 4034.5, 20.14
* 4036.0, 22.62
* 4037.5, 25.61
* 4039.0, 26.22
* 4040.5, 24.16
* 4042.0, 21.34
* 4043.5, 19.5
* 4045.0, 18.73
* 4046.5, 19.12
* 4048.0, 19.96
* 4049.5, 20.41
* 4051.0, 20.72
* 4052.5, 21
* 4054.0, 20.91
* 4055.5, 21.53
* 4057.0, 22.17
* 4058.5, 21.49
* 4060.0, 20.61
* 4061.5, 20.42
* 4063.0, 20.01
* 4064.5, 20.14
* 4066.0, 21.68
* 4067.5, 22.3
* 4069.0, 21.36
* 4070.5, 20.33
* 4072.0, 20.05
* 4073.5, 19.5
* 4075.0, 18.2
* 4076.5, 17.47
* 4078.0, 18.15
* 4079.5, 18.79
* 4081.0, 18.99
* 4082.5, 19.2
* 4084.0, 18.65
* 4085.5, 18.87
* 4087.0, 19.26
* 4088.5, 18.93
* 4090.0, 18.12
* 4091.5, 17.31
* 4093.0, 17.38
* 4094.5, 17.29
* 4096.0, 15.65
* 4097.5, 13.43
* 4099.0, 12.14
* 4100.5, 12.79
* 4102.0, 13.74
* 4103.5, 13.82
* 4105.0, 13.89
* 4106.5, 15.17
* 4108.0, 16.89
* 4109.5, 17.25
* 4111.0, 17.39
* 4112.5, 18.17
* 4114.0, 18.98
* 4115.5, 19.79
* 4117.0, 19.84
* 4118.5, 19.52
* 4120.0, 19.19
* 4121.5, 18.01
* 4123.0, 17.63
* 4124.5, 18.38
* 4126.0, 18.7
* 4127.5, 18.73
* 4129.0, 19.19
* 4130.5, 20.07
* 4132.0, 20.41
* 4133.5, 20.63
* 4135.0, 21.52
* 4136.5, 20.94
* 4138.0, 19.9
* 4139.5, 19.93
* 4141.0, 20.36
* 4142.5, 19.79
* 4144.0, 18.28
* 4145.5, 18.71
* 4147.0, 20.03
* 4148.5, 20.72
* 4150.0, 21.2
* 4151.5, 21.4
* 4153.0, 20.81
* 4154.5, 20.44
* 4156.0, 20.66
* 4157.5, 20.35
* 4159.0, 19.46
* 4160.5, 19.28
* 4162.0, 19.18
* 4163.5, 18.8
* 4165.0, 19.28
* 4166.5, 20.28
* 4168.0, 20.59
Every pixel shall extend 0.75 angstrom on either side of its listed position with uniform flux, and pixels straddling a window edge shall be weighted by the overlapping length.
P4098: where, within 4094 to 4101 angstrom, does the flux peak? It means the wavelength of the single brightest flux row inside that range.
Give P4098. 4094.5 angstrom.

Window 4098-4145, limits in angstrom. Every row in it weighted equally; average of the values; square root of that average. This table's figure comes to 4.25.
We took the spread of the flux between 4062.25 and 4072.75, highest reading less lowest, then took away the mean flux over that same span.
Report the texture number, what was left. -18.5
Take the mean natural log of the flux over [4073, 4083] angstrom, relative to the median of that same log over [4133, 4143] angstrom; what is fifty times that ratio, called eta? 48.5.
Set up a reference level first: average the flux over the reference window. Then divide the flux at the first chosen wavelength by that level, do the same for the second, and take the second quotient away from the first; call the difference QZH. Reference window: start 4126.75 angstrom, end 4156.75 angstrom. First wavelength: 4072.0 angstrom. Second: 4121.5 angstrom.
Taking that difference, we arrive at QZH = 0.10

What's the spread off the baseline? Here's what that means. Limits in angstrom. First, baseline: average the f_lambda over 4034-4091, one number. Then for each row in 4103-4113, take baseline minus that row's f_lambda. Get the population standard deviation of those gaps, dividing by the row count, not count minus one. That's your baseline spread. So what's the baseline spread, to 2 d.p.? 1.64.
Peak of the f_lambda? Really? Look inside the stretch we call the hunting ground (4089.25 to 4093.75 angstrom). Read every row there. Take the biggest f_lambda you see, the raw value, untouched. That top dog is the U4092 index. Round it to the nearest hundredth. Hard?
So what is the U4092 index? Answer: 18.12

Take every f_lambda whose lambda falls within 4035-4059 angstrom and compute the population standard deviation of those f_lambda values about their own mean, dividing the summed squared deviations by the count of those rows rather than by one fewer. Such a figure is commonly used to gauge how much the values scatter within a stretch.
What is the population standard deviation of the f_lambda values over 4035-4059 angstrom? 2.1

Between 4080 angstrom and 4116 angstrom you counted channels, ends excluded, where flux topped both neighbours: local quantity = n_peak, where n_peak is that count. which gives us 3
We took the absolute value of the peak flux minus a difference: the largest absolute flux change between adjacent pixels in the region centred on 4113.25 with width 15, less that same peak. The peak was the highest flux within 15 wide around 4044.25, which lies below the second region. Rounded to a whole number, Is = 51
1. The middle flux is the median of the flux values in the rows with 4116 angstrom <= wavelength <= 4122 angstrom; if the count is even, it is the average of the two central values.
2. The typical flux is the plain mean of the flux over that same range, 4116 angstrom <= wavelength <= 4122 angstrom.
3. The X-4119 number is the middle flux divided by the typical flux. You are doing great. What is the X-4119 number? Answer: 1.01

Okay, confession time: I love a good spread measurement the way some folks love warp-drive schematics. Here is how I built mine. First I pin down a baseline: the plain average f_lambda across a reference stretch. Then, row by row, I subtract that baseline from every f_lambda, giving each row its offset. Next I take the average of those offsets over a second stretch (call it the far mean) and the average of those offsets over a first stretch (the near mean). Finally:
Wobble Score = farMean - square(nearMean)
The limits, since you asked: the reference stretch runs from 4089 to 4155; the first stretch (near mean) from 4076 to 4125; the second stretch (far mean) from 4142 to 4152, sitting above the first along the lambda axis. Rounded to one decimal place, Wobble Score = 0.8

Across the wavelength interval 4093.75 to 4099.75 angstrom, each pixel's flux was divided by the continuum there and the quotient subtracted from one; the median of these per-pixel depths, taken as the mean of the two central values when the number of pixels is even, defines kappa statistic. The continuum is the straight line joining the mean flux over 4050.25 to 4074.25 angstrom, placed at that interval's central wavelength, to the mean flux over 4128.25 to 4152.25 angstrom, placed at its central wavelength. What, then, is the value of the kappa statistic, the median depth 0.29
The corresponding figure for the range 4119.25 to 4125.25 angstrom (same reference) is 0.11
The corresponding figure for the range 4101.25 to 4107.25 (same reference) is 0.32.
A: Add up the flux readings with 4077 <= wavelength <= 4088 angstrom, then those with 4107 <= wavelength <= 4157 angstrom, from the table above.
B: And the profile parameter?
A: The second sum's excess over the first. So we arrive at 512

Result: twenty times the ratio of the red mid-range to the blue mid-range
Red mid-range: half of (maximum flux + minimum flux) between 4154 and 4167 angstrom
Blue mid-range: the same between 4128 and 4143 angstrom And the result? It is 19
